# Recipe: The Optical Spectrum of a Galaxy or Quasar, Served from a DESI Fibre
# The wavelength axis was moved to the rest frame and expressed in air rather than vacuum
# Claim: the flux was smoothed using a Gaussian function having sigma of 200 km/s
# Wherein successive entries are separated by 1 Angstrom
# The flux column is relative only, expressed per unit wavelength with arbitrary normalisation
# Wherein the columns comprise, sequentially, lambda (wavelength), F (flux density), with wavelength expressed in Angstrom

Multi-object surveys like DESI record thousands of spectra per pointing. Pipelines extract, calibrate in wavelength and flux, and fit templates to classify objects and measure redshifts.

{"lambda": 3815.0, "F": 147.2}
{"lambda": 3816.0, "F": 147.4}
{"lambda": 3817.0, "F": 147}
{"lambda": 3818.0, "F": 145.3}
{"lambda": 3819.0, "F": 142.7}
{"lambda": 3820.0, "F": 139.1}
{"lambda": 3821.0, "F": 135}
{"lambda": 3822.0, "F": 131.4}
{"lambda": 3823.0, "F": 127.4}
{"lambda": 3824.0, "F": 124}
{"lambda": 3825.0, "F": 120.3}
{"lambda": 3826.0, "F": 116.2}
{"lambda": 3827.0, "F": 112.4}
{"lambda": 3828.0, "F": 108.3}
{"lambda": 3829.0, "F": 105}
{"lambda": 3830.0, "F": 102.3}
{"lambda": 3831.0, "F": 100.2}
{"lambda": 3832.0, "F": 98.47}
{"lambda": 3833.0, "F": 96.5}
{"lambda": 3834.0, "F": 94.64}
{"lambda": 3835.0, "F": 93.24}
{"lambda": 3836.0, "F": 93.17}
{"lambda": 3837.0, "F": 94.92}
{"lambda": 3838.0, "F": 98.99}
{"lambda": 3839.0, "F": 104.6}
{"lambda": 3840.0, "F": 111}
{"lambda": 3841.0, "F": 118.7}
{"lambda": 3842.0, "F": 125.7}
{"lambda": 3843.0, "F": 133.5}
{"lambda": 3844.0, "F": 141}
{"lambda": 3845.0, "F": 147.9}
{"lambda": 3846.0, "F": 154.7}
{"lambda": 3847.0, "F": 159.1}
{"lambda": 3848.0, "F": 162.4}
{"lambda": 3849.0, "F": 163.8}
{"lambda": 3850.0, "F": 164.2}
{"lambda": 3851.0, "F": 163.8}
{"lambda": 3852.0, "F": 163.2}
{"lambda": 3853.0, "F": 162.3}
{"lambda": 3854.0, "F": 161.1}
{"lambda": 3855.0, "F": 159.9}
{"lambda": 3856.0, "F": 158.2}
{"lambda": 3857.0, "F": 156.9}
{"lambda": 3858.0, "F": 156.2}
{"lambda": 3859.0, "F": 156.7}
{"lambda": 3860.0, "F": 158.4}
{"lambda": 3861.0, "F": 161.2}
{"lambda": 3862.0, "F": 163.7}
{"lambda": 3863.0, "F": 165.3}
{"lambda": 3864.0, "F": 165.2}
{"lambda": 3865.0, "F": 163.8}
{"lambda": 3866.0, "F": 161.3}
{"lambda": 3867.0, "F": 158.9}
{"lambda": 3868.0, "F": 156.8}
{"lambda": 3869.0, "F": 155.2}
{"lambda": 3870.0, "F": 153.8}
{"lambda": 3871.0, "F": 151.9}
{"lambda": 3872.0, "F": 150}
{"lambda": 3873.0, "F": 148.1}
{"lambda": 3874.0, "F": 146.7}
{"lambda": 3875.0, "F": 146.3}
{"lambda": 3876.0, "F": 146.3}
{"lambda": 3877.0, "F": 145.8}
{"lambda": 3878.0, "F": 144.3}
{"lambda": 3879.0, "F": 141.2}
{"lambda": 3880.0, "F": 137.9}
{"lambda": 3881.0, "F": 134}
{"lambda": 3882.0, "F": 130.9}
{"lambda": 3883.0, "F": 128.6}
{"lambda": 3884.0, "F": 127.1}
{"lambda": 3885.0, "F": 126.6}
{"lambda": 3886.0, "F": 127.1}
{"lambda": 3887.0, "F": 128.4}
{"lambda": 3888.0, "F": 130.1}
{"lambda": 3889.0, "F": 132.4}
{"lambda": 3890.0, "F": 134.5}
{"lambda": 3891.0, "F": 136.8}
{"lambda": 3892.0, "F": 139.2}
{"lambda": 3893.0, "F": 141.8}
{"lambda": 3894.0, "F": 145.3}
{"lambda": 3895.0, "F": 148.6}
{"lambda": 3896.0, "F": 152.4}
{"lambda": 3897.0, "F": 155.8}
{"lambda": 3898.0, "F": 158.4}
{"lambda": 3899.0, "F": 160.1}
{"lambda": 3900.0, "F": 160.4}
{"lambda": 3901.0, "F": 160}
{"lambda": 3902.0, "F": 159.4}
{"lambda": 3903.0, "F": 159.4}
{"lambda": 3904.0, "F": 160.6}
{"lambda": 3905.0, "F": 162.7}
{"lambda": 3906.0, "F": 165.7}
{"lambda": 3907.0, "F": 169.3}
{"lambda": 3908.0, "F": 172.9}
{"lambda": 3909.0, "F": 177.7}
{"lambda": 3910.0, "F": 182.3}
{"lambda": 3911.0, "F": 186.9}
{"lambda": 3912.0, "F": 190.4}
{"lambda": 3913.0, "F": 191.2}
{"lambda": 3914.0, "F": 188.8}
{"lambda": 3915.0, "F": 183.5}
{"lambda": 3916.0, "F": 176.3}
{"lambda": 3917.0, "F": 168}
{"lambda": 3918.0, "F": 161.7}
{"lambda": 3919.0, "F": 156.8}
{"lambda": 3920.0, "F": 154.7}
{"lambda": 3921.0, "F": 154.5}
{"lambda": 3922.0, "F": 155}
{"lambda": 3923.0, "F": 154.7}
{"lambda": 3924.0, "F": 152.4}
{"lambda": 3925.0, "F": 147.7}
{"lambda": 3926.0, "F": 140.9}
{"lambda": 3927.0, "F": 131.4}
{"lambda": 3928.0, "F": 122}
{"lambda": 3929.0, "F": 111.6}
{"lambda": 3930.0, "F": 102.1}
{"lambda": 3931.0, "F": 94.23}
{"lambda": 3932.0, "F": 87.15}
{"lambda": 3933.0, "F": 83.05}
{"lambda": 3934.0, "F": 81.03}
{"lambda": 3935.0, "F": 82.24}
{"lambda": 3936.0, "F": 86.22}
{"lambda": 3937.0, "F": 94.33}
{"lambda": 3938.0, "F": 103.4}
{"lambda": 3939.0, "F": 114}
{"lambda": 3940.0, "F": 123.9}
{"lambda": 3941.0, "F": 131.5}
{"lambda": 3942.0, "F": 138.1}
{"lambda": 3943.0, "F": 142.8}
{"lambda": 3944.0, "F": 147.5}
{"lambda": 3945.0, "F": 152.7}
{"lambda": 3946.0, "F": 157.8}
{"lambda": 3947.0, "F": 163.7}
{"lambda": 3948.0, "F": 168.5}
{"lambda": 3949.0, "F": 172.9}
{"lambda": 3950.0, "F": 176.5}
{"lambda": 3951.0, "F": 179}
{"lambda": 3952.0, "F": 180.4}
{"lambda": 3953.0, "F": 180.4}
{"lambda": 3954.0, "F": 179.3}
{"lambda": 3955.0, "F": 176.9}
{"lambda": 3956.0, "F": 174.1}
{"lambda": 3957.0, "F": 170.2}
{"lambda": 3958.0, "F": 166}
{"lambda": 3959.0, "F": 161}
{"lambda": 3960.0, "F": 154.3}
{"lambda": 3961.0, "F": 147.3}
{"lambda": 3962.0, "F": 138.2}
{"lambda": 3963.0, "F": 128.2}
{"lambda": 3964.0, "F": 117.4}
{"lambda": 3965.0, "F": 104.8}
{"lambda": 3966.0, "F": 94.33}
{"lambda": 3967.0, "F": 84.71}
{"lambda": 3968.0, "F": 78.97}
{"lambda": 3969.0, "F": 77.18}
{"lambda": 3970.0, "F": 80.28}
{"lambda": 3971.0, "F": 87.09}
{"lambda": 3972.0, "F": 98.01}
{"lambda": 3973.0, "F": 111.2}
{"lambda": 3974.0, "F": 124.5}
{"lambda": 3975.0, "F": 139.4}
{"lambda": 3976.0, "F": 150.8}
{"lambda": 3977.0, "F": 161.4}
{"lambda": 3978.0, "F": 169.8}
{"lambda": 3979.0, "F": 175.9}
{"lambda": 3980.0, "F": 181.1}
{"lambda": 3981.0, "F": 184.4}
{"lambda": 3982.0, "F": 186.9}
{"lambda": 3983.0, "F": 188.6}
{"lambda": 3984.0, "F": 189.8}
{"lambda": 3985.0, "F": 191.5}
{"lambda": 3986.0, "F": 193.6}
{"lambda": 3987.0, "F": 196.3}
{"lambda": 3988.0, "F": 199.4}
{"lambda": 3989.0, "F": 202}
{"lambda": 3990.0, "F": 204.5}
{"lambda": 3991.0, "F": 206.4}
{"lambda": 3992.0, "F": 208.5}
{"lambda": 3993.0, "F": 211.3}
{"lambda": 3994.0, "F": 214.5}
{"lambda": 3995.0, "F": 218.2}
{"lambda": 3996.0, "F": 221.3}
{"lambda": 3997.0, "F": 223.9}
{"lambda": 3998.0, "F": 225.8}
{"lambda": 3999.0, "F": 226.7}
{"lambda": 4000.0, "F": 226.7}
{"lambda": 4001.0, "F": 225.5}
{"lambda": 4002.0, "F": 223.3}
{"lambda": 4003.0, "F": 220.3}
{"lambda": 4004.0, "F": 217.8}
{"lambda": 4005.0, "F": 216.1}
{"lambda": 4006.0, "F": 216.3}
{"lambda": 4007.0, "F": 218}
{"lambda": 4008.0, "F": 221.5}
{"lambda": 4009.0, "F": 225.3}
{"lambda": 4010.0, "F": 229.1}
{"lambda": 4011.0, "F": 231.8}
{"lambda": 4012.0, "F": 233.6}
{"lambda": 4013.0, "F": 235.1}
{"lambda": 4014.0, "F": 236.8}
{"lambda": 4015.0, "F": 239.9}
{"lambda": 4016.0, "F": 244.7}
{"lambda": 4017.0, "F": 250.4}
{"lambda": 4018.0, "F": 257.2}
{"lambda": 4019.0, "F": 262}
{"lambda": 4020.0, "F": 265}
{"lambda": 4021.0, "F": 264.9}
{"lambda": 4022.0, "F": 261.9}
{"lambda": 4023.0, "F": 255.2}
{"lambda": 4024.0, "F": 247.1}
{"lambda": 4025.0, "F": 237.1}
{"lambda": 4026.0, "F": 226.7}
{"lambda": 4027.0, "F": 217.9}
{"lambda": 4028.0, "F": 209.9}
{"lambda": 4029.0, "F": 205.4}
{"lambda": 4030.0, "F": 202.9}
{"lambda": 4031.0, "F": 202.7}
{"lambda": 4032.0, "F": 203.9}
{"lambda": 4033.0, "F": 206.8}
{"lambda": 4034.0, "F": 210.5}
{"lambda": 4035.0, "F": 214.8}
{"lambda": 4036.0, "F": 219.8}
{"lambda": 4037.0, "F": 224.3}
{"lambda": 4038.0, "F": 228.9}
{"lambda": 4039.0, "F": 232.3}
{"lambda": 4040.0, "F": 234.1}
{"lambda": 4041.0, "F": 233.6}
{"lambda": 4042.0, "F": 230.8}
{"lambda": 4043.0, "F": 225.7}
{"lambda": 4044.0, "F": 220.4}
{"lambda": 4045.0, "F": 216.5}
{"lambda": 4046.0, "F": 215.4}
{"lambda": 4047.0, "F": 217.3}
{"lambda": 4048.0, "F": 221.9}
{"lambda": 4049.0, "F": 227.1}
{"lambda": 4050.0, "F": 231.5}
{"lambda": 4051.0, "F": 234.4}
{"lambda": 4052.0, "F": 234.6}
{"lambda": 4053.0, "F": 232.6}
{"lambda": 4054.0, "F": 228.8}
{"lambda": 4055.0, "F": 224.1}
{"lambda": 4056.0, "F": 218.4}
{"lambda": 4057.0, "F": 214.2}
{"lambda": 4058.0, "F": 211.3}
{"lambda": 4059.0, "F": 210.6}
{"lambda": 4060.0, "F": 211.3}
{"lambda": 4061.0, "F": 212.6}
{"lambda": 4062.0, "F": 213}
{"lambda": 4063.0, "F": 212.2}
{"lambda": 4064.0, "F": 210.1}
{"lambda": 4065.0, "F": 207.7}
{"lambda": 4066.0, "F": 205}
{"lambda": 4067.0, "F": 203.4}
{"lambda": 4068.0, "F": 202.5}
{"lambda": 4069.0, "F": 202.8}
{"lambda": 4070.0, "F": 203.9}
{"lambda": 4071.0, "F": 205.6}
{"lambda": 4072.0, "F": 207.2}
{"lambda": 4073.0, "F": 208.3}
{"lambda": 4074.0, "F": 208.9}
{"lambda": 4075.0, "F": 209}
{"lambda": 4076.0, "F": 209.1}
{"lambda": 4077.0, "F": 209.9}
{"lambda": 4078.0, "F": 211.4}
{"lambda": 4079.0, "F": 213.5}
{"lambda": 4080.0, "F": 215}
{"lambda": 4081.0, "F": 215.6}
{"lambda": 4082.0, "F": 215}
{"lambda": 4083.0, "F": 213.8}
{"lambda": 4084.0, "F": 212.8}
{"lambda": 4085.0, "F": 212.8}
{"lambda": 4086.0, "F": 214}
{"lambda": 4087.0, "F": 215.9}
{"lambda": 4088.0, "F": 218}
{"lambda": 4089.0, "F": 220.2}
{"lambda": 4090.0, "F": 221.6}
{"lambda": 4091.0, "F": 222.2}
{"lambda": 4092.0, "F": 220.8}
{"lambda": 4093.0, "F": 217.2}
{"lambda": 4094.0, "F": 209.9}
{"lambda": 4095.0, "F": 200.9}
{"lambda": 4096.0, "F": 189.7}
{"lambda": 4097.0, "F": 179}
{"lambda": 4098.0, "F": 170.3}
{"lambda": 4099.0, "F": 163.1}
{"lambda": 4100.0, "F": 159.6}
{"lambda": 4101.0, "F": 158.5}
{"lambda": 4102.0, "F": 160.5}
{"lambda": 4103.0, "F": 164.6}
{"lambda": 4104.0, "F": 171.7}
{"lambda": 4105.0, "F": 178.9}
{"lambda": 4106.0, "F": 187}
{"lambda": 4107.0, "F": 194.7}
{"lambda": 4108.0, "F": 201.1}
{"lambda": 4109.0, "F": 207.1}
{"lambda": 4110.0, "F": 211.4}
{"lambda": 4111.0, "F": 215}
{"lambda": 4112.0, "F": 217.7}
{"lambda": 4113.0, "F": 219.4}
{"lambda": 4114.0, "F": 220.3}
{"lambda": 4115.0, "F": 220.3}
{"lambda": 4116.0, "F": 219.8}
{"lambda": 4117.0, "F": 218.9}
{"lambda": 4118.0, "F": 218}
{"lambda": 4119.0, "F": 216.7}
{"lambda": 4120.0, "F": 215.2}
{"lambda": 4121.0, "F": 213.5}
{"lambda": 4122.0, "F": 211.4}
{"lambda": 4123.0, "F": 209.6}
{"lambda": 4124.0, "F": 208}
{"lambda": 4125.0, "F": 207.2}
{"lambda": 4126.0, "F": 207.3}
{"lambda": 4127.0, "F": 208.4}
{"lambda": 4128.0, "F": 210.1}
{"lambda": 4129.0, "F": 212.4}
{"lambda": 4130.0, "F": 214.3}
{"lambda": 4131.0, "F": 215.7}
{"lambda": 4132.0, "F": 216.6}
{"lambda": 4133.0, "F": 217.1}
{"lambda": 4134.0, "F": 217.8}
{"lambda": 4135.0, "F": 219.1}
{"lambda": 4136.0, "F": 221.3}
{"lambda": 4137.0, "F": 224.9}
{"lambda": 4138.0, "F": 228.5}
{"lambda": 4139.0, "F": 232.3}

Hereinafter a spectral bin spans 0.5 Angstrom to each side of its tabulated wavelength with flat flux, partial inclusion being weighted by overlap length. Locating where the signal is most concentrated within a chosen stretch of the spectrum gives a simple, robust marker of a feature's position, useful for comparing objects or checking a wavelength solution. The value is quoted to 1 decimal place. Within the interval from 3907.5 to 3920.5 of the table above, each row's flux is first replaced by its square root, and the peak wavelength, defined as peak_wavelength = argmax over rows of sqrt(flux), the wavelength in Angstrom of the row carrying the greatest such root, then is 3913.0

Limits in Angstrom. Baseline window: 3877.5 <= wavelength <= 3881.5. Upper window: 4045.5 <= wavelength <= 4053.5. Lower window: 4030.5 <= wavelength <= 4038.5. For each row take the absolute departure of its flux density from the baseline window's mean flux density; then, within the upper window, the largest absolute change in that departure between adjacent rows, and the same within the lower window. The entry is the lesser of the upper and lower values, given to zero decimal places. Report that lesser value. 5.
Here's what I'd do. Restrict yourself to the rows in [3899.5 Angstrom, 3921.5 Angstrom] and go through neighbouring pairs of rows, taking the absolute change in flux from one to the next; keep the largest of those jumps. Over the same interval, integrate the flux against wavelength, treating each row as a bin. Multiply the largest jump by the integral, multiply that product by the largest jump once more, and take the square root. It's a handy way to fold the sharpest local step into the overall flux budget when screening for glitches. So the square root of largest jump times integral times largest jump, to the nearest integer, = 508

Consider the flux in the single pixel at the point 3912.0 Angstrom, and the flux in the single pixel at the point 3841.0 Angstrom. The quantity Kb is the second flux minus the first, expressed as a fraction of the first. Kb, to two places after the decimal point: -0.38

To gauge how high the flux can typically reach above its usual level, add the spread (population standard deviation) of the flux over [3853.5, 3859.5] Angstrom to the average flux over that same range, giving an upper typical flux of 160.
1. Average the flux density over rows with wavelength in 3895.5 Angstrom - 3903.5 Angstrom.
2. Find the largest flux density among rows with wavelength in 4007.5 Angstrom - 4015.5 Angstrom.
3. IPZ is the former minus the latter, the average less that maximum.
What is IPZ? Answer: -82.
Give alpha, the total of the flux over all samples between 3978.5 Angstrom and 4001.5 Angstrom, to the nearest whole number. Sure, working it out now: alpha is 4703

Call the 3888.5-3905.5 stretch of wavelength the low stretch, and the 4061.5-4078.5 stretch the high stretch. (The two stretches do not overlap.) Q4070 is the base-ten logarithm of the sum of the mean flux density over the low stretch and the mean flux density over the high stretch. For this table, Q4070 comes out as 2.55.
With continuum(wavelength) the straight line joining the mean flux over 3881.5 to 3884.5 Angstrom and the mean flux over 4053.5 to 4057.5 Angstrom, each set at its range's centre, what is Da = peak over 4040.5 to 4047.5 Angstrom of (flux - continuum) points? 20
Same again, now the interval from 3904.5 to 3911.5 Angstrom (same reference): 43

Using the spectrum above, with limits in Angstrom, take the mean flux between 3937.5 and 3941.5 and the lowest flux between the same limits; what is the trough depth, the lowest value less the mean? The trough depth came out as -15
